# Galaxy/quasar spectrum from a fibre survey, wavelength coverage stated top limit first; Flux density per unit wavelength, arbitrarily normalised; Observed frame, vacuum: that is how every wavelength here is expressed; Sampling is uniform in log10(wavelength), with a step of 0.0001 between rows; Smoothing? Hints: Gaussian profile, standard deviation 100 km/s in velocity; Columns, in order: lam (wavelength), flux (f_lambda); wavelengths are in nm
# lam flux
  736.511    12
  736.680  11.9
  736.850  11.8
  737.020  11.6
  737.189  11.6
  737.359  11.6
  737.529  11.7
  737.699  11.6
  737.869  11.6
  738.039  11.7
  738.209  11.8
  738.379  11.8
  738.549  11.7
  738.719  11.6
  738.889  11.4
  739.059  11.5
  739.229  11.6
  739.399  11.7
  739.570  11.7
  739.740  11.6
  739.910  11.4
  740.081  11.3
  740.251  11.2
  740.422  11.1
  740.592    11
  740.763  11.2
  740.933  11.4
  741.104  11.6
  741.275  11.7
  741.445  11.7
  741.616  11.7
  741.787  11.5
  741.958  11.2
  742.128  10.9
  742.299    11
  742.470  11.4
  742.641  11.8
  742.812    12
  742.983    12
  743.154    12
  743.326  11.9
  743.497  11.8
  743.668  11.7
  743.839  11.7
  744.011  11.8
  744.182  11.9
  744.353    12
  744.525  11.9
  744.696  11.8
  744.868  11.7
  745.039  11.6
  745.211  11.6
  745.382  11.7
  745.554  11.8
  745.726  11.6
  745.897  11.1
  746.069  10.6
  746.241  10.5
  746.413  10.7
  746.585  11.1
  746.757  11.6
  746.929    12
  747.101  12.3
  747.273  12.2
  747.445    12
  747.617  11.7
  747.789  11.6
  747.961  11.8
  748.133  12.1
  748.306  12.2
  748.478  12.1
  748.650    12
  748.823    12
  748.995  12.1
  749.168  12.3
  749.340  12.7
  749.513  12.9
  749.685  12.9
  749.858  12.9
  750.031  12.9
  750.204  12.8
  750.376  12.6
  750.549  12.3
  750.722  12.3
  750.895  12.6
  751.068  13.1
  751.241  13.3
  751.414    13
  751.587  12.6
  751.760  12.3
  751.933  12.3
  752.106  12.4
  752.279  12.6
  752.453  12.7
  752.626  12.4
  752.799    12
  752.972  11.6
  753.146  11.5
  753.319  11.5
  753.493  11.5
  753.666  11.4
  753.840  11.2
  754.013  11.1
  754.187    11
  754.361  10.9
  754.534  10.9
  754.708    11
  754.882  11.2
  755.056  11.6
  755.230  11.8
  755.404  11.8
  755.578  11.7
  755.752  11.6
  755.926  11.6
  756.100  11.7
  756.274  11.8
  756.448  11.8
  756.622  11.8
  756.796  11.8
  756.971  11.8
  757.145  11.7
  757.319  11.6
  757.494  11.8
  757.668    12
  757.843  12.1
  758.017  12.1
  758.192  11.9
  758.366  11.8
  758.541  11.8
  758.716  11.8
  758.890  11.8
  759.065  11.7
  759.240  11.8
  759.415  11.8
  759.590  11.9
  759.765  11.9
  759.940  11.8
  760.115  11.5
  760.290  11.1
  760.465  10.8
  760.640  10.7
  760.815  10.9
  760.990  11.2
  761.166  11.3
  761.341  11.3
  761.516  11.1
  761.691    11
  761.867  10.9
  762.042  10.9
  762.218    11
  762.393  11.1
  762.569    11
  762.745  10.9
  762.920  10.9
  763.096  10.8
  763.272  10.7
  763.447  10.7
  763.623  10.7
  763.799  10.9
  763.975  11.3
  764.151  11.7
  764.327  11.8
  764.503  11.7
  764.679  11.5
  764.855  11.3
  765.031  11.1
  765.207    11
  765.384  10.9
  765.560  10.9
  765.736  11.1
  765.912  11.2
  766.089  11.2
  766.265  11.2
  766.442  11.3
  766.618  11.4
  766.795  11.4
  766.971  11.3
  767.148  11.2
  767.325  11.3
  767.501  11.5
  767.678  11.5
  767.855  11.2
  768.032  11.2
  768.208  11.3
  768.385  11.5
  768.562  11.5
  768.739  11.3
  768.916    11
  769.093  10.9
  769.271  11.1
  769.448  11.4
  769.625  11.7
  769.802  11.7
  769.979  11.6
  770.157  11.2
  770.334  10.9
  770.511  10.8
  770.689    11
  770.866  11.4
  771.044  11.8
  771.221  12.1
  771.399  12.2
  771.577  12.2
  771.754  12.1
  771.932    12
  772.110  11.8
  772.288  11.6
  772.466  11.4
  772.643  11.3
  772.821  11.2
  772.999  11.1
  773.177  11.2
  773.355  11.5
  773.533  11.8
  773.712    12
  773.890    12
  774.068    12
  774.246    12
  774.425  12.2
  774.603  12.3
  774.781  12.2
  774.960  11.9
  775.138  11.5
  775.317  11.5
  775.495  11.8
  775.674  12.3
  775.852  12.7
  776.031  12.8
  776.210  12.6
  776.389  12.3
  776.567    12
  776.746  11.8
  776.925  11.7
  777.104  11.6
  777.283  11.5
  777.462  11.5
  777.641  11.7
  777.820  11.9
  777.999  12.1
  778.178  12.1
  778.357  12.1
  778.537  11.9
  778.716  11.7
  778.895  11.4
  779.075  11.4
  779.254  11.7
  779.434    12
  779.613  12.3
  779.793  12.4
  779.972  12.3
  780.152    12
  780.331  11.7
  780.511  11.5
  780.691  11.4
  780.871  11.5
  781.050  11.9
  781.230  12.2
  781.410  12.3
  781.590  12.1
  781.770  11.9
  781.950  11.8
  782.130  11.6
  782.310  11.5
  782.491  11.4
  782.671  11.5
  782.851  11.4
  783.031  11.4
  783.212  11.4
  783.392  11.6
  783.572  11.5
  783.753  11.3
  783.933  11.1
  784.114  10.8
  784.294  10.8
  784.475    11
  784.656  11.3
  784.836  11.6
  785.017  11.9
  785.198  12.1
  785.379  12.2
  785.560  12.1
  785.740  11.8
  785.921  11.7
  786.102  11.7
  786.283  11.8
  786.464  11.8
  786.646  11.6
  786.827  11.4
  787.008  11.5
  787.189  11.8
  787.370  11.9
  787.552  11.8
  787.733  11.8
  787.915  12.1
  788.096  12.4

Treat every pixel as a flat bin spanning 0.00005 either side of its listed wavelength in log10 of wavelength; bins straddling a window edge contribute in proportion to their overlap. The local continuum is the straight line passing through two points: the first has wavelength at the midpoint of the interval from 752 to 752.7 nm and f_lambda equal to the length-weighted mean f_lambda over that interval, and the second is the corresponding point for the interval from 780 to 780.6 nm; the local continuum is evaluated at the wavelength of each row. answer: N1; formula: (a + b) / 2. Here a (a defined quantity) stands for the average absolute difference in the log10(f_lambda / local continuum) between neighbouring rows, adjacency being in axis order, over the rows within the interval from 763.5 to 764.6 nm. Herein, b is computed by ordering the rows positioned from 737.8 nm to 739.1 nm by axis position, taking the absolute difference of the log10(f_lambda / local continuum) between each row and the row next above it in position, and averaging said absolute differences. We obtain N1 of 0.0065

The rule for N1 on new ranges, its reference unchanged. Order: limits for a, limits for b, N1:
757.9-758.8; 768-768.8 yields 0.0038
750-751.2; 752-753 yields 0.0090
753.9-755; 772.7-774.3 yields 0.0044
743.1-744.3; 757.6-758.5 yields 0.0033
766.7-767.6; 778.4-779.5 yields 0.0065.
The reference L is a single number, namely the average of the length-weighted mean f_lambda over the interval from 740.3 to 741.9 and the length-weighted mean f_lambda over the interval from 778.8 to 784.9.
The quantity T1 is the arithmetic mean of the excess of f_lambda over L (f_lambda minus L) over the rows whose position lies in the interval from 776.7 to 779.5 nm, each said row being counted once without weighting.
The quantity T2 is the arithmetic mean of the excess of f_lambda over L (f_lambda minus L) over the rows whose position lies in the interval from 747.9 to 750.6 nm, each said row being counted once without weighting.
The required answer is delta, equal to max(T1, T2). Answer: 0.9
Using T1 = 0.24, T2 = 0.89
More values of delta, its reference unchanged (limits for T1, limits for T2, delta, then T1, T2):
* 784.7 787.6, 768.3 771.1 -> 0.3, 0.27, -0.22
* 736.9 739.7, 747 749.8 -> 0.7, 0.12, 0.66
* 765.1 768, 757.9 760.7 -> 0.1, -0.29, 0.12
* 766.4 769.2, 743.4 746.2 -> 0.1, -0.22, 0.12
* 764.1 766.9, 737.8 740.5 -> 0.0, -0.23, 0.02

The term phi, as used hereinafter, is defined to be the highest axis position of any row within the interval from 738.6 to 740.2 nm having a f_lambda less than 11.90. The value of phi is 740.081 nm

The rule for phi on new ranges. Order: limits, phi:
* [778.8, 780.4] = 780.331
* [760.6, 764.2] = 764.151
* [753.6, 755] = 754.882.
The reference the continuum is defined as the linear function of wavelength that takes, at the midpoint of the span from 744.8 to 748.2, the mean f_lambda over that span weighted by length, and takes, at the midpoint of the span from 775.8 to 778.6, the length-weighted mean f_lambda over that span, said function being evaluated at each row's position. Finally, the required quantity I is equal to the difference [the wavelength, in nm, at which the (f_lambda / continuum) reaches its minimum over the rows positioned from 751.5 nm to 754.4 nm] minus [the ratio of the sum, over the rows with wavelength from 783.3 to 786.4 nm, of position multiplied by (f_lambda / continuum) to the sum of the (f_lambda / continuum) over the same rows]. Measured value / -30.49 nm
